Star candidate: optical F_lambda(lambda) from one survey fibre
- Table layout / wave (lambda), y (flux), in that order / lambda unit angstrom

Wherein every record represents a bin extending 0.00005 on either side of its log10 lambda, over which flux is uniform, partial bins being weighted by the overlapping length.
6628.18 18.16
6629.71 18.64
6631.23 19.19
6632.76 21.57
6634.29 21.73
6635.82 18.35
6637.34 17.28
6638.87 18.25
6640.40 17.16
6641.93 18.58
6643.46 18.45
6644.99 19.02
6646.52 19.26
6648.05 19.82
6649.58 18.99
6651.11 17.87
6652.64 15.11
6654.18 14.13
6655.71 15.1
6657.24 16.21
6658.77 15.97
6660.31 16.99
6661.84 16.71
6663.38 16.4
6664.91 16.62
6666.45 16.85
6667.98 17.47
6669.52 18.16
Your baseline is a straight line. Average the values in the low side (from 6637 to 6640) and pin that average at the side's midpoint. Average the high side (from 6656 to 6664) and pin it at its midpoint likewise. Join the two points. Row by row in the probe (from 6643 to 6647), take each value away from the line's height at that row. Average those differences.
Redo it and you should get -1.6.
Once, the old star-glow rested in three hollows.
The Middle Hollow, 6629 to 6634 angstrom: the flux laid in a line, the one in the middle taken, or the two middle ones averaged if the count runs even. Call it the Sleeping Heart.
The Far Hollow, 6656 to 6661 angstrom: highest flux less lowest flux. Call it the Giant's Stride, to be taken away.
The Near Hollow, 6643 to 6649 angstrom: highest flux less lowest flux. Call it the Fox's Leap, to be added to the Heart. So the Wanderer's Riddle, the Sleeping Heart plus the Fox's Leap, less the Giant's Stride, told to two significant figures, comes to 20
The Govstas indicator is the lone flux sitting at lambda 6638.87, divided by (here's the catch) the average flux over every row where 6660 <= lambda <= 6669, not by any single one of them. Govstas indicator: 1.08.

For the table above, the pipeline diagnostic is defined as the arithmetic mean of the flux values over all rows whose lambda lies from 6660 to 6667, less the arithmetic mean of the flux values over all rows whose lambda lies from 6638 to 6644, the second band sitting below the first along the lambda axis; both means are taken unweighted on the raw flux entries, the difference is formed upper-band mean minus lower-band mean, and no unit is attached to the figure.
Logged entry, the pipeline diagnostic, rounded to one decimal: -1.4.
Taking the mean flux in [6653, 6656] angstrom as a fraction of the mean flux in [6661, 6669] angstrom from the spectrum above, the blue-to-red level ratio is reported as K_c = 0.87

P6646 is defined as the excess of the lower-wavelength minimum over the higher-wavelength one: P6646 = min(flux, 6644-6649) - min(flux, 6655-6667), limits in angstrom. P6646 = 3.9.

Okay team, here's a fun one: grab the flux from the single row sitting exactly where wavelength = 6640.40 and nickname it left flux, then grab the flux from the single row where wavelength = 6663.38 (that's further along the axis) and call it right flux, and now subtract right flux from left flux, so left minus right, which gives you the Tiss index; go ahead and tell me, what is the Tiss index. 1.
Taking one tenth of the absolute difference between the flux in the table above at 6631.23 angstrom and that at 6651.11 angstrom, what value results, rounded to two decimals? 0.13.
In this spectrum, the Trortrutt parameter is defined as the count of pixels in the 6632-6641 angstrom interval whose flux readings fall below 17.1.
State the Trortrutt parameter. 0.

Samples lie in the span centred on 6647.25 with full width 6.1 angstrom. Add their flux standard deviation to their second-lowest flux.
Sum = 19.4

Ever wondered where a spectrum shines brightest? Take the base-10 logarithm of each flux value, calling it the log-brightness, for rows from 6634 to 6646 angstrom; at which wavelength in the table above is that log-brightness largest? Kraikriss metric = 6634.29 angstrom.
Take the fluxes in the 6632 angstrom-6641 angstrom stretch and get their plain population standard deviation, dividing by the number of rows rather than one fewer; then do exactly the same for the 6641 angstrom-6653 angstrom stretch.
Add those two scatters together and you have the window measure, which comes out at 3.24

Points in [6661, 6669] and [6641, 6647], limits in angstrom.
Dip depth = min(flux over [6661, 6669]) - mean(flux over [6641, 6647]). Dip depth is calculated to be -2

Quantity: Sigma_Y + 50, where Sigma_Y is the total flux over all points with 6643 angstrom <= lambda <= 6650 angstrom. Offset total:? 146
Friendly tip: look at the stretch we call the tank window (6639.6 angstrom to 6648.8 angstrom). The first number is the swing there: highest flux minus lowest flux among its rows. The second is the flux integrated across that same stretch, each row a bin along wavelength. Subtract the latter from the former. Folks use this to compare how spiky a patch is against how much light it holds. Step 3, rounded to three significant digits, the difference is -169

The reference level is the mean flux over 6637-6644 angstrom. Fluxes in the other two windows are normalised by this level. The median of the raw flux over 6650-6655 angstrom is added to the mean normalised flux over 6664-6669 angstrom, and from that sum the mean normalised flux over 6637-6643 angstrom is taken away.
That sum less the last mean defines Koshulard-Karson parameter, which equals 15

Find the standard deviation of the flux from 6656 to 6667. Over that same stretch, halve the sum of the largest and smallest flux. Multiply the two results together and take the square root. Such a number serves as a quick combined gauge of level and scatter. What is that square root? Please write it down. 2.4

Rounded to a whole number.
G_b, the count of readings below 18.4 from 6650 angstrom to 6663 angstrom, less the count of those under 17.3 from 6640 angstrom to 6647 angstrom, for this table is 7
